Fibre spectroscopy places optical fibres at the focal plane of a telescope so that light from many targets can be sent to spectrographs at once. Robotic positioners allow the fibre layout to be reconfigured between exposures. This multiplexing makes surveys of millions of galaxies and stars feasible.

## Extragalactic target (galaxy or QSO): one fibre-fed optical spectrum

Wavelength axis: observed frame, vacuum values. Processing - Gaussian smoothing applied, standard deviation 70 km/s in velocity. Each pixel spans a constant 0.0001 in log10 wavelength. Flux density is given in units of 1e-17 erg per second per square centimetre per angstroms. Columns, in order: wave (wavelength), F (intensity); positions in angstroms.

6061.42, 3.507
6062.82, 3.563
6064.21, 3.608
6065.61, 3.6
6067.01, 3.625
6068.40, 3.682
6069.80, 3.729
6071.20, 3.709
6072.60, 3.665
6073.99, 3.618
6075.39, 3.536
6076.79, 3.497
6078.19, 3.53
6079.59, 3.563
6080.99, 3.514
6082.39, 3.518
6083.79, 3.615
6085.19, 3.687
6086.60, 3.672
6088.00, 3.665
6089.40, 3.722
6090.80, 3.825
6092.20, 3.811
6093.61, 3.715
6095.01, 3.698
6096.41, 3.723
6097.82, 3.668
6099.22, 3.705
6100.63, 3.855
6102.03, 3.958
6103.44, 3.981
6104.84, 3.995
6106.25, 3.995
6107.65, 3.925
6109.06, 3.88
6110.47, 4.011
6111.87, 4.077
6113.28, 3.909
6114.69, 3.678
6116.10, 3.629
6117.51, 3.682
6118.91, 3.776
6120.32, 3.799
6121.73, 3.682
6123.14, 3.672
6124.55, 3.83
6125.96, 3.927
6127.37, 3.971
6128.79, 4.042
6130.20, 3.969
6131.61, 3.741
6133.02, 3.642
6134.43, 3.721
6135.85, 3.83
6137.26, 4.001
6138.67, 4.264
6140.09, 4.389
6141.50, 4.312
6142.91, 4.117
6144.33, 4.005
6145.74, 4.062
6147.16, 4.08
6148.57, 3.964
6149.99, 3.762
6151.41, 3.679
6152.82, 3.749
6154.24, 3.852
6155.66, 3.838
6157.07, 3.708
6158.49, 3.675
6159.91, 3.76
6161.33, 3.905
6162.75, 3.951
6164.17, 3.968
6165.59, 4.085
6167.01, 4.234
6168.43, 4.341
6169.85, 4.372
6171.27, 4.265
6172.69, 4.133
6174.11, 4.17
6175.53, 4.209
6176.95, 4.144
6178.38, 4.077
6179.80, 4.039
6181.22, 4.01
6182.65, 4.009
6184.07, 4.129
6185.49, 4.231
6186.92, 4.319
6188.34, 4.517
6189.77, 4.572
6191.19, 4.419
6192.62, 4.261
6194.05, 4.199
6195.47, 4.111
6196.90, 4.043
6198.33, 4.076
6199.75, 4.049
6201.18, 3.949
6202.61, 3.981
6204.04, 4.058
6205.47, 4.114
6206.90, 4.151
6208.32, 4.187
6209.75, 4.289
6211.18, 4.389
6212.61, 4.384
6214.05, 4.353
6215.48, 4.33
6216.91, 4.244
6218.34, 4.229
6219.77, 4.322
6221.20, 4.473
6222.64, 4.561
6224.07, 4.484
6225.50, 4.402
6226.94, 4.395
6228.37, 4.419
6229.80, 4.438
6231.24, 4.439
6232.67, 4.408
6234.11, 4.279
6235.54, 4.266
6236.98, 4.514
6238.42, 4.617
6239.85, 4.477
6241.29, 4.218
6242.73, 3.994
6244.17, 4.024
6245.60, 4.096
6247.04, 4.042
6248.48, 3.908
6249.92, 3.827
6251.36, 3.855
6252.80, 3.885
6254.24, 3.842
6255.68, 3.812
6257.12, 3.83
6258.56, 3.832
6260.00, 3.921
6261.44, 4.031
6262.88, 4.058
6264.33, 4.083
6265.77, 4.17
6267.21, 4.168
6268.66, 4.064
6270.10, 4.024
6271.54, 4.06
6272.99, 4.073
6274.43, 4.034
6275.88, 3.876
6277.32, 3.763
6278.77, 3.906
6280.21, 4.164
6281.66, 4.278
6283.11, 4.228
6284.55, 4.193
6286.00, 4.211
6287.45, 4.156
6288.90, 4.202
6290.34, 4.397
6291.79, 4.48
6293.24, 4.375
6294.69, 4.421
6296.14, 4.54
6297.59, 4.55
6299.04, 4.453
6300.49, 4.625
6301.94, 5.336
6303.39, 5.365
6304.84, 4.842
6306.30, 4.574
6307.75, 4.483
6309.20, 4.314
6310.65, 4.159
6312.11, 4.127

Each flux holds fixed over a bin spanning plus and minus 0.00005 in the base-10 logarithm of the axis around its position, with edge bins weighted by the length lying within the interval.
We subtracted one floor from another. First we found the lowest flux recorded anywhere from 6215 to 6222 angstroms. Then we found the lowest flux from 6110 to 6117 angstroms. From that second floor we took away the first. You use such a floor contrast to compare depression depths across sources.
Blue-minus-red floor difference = -0.60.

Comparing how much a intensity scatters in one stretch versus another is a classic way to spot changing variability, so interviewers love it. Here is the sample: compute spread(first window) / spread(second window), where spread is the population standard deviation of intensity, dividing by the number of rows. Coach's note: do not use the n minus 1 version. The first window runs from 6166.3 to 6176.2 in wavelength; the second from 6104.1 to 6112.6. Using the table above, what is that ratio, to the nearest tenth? 1.3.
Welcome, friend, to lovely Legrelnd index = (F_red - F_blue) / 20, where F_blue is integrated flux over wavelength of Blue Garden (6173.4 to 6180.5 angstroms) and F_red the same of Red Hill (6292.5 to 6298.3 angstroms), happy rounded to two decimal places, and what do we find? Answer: -0.17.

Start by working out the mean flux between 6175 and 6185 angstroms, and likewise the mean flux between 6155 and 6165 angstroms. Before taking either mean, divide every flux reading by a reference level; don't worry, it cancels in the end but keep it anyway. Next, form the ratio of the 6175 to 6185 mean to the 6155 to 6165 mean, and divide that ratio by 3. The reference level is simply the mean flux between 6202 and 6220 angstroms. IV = 0.356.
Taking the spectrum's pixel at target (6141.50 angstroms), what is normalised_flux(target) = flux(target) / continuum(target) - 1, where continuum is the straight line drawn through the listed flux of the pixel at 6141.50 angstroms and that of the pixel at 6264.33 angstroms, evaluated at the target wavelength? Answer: 0.000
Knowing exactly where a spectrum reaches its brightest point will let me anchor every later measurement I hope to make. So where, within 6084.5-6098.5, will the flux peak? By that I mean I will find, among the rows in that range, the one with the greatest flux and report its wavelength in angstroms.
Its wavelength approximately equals 6090.80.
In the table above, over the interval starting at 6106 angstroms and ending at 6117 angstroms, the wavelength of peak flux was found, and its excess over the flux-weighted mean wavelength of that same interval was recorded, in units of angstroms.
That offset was 0.8 angstroms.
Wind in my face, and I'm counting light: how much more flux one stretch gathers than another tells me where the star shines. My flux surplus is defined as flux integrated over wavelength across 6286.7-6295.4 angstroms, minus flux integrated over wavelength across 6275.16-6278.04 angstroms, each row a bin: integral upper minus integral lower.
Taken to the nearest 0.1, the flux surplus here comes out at 26.7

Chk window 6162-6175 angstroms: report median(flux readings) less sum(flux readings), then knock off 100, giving -133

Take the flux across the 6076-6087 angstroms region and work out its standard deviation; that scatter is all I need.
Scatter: 0.07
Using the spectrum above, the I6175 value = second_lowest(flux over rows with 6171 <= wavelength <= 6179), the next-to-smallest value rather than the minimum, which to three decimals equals 4.133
